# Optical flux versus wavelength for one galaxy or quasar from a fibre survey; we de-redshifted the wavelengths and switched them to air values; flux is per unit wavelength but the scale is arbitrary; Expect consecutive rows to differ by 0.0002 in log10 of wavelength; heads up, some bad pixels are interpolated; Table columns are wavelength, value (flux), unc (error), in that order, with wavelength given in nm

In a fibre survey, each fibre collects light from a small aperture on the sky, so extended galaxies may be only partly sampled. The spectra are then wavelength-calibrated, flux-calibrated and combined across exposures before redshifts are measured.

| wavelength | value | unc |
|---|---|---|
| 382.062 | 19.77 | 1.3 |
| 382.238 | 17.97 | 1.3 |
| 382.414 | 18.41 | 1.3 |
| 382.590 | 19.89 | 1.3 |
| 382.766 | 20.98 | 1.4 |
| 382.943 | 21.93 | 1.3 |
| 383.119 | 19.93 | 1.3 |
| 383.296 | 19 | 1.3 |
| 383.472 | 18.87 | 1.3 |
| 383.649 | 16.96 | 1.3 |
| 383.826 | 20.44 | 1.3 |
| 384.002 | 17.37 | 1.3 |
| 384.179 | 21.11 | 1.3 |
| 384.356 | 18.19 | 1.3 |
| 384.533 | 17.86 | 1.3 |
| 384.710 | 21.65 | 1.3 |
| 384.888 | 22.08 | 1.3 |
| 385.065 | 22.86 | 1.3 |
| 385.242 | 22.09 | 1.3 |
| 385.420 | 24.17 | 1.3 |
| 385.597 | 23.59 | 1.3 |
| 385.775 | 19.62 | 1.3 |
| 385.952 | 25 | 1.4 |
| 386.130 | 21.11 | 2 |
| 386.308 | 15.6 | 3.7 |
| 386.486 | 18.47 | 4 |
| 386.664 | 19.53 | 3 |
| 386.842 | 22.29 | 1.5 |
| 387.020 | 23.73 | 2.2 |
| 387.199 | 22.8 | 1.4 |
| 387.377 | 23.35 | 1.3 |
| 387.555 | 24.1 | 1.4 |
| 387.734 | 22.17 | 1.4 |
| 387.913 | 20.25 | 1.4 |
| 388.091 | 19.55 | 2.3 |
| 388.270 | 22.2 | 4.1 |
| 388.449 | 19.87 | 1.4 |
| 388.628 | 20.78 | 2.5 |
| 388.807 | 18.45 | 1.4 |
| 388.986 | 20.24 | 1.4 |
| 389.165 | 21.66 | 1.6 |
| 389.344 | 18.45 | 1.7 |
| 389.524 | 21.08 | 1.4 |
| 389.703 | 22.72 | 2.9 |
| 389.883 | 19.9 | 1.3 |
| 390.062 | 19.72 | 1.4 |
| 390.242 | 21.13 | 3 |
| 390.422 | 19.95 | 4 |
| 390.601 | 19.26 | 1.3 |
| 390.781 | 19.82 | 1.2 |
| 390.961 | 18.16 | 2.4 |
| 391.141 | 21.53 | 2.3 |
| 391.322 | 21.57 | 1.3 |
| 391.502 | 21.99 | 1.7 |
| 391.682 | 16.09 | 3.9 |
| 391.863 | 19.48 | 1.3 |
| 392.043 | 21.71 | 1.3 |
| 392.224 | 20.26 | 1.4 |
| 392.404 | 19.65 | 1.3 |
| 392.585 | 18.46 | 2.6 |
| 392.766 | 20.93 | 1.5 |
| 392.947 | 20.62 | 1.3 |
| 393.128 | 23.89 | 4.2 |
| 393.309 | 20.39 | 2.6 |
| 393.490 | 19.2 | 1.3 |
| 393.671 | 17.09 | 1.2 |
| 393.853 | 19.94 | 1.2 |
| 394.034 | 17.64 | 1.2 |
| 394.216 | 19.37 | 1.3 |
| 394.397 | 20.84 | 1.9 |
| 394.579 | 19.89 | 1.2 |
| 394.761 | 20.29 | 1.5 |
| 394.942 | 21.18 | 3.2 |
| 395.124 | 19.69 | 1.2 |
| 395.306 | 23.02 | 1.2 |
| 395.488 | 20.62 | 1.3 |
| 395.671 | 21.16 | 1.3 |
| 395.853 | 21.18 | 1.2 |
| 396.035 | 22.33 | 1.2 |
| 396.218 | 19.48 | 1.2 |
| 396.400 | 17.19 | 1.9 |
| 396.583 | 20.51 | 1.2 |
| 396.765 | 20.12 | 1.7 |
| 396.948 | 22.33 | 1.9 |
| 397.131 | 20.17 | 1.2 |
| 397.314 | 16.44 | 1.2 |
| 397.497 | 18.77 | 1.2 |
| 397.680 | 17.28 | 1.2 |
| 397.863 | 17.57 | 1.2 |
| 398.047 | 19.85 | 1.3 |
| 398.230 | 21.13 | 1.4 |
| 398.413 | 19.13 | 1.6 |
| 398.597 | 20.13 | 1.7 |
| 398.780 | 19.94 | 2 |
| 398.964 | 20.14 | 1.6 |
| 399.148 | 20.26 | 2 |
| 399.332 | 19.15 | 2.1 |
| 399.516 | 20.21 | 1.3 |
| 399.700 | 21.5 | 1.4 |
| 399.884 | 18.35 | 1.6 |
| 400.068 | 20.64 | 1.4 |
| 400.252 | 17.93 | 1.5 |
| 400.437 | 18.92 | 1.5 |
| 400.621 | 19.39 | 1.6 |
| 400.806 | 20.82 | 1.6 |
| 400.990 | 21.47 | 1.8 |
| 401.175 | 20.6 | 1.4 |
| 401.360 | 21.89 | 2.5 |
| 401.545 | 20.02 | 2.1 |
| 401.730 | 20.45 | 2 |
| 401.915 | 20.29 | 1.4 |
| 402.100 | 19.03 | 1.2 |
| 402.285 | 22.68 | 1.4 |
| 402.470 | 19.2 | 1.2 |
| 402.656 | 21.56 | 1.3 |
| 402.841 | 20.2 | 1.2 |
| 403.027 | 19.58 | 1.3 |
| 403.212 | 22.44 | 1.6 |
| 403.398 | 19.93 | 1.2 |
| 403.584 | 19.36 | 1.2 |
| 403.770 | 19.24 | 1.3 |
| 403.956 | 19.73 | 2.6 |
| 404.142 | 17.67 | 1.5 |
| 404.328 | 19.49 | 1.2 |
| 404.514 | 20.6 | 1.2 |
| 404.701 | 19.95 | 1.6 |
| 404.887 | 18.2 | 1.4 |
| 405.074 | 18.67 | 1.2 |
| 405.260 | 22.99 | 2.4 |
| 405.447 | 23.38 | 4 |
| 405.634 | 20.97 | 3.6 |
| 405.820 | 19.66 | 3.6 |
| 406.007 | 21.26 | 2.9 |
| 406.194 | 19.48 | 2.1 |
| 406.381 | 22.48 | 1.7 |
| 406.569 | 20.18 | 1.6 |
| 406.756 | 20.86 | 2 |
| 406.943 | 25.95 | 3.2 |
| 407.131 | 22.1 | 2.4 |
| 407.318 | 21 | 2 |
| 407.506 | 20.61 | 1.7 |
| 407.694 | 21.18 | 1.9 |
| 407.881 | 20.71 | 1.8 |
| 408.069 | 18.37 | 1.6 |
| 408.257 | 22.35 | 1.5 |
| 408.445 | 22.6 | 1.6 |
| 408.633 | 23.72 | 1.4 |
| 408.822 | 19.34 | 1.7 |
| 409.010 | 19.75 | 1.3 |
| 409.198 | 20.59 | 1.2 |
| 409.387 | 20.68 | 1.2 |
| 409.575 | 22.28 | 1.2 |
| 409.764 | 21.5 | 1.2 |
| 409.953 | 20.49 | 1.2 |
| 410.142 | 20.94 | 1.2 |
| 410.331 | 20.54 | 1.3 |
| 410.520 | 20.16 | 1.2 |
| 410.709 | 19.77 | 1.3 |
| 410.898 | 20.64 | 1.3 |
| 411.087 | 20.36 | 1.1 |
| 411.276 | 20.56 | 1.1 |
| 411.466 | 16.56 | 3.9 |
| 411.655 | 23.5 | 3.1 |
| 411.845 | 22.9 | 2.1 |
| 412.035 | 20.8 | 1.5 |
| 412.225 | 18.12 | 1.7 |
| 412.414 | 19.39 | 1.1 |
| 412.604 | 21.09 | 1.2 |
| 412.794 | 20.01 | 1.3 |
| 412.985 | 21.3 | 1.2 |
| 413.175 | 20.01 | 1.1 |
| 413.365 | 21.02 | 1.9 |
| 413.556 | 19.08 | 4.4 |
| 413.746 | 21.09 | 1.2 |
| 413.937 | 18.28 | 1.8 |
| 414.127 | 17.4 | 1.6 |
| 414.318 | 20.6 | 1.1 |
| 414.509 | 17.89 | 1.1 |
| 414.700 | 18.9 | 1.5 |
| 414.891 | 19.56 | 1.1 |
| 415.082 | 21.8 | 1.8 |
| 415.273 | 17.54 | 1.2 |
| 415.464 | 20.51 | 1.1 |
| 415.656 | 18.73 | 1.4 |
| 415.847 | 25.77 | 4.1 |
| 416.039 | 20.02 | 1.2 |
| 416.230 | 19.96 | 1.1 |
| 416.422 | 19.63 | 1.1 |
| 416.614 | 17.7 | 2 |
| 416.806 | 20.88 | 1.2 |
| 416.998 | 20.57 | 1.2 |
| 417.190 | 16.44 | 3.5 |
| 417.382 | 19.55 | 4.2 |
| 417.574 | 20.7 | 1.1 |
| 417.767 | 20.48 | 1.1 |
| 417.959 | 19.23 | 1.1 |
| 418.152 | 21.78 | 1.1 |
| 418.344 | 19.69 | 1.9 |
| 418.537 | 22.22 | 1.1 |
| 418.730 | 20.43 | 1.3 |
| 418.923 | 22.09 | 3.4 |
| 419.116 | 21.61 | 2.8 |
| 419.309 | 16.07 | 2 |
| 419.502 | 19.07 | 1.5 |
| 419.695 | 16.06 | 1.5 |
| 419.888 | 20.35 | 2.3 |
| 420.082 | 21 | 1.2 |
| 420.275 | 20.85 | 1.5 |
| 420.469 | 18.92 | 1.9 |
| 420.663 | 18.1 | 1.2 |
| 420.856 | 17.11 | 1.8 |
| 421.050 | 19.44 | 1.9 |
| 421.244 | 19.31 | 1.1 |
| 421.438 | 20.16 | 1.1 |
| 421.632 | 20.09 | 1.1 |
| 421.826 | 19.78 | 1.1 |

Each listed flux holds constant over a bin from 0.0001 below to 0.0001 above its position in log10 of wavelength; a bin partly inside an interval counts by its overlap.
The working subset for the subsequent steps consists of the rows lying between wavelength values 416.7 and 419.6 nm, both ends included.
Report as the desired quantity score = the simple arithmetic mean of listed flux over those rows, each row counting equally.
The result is 20.1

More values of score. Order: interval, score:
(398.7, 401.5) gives 20.1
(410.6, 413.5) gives 20.4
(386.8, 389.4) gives 21.3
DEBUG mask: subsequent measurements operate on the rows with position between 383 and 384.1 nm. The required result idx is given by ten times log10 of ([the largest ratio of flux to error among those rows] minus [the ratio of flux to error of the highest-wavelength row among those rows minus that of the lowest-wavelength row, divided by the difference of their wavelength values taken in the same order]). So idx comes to 12.5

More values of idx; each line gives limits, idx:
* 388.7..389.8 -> 13.2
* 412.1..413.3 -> 10.1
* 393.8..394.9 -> 13.0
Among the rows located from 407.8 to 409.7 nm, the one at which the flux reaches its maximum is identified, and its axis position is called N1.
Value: 408.633 nm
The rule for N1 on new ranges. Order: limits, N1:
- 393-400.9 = 393.128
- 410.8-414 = 411.655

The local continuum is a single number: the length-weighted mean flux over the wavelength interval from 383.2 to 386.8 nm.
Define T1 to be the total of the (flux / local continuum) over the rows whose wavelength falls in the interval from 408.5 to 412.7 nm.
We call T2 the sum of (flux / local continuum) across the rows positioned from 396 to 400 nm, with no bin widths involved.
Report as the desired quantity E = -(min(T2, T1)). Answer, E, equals -21.3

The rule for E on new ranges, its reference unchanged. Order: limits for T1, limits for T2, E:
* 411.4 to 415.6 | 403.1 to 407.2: -21.5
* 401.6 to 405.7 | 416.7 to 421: -21.3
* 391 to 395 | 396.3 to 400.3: -21.1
